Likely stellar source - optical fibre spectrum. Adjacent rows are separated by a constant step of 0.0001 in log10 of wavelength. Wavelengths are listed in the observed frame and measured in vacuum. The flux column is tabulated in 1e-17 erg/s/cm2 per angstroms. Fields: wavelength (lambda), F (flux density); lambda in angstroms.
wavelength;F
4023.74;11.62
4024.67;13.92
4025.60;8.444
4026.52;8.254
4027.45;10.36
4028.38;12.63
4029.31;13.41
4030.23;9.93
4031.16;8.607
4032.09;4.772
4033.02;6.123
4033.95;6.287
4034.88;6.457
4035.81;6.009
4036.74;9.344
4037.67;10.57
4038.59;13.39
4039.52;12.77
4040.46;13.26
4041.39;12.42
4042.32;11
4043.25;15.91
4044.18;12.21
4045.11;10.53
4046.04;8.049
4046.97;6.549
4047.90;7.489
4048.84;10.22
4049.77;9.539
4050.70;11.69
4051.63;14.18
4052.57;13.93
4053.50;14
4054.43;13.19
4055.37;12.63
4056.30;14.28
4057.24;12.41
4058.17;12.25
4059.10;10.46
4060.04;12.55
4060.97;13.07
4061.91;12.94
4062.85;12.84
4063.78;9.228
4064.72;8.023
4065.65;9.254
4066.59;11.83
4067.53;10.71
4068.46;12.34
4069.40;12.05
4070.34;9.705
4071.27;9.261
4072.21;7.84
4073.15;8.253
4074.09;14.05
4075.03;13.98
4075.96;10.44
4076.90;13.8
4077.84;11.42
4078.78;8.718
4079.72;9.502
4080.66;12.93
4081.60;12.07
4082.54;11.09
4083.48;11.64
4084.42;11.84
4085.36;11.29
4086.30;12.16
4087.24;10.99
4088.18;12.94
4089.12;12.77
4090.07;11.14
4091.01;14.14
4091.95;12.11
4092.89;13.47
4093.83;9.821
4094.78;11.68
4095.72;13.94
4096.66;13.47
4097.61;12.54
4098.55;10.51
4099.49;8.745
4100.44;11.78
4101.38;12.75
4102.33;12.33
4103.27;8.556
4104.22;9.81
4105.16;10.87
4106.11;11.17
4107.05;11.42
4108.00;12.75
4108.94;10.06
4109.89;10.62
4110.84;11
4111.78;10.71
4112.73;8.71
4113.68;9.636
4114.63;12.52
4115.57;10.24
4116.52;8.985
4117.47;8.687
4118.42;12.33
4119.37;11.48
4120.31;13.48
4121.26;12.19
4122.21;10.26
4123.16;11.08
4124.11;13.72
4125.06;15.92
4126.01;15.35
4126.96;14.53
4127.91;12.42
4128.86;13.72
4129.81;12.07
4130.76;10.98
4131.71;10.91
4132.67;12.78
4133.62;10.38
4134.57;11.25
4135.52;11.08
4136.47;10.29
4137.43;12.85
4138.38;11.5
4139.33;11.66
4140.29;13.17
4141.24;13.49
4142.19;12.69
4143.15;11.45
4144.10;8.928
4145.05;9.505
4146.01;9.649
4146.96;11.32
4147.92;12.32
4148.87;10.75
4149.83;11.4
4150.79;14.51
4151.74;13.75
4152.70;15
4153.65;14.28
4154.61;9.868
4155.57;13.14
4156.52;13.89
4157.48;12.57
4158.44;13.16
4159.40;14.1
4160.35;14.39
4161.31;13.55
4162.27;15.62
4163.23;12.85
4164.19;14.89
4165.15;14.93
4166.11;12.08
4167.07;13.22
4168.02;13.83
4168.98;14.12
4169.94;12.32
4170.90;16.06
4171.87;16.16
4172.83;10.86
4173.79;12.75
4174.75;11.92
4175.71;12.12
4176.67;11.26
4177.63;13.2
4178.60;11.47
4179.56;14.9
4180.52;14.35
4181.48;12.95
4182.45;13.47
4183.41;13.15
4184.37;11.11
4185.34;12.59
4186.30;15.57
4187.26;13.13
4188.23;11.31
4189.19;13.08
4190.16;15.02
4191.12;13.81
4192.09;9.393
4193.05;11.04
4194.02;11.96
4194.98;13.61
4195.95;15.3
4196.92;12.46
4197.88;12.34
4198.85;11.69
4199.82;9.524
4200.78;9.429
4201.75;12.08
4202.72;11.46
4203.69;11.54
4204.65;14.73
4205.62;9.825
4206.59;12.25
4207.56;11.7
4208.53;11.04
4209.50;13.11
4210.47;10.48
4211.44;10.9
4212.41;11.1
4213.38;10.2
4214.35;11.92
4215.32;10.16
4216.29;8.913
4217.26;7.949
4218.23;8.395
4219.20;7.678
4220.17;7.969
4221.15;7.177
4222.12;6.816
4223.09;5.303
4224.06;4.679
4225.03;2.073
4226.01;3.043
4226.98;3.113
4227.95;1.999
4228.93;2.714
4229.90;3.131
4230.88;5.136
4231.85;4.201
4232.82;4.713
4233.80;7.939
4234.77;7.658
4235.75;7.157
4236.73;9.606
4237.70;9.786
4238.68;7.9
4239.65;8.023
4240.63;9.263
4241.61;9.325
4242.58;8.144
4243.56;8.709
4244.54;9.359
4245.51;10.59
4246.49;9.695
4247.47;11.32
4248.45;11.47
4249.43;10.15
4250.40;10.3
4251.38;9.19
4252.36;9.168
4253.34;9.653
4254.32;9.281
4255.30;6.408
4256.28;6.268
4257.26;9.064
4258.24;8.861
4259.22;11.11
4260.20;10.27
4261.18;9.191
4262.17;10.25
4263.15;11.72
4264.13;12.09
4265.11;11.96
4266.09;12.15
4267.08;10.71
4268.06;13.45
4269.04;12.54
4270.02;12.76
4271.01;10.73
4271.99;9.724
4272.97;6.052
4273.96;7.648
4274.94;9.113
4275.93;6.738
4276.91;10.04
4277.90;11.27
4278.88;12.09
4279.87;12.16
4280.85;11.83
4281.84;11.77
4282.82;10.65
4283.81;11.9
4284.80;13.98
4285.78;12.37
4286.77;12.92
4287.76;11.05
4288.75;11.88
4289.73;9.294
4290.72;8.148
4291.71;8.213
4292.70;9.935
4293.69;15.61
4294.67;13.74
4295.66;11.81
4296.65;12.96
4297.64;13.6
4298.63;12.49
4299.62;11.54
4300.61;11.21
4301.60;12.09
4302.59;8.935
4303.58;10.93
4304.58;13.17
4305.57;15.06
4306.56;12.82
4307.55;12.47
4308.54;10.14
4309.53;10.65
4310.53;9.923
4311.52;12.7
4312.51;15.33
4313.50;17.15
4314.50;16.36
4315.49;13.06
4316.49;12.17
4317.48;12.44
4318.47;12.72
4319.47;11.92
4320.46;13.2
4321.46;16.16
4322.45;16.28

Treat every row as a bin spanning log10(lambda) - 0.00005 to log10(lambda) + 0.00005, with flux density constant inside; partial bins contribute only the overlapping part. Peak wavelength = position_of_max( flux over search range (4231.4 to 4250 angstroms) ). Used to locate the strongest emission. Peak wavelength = 4248.45 angstroms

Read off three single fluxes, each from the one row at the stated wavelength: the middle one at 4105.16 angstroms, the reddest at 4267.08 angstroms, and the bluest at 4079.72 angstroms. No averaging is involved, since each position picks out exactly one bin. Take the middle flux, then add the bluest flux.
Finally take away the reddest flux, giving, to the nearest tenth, 9.7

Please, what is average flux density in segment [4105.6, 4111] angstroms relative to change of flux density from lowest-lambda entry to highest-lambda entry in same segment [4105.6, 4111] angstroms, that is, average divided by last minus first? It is -66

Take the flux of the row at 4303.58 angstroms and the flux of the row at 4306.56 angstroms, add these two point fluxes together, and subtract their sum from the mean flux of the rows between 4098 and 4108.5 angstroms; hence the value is -12.8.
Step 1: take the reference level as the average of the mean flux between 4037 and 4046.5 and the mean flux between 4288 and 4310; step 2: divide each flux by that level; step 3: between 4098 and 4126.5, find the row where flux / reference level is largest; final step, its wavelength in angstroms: 4125.06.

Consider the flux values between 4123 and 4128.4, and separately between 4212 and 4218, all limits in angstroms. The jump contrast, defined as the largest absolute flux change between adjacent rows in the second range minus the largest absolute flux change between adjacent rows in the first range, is -0.9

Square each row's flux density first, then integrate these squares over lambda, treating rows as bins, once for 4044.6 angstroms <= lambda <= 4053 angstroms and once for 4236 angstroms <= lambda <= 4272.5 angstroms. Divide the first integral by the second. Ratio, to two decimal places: 0.25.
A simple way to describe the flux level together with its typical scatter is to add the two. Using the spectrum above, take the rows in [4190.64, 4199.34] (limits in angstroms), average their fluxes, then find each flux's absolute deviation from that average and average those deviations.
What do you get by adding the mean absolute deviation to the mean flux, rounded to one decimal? 13.6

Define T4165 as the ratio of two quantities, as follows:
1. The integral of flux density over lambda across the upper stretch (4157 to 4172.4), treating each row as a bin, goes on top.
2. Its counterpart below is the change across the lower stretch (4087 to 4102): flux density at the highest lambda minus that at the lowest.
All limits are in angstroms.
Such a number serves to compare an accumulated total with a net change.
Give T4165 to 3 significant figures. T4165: 122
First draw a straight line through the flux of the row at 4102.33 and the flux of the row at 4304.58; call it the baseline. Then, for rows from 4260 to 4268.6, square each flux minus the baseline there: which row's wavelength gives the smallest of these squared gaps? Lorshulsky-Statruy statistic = 4268.06 angstroms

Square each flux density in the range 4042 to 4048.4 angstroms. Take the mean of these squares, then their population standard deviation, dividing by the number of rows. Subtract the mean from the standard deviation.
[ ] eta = -47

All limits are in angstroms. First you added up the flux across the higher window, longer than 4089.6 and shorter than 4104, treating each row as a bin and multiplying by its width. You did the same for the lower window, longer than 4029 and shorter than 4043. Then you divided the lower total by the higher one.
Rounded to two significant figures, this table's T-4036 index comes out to 0.80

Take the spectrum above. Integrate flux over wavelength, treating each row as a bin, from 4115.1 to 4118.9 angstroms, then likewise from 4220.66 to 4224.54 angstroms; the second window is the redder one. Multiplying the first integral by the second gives 889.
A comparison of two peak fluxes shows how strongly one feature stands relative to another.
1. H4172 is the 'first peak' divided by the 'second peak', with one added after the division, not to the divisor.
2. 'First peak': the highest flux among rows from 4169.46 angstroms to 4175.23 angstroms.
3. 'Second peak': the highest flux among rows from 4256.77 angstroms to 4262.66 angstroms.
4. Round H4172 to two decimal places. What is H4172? 2.45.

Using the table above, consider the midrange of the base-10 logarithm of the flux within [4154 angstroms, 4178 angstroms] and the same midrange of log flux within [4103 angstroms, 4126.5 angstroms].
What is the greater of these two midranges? 1.101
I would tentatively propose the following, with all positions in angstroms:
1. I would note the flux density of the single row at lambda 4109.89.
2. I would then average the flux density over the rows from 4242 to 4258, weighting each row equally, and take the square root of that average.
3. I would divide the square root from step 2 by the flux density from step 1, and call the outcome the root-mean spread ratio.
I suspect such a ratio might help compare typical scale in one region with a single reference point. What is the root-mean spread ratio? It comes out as 0.29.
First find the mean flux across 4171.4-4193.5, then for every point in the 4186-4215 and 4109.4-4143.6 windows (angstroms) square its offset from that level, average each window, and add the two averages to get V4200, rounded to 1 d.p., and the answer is 7.4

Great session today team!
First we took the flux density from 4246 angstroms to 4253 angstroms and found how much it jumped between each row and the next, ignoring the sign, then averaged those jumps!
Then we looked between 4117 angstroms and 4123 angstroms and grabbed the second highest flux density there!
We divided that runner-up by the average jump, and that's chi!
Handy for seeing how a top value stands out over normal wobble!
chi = 16.9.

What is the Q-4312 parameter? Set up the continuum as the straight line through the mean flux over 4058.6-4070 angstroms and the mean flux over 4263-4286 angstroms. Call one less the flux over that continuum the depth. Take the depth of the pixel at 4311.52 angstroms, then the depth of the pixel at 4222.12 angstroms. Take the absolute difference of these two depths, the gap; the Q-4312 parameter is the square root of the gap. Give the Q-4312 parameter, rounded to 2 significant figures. 0.73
